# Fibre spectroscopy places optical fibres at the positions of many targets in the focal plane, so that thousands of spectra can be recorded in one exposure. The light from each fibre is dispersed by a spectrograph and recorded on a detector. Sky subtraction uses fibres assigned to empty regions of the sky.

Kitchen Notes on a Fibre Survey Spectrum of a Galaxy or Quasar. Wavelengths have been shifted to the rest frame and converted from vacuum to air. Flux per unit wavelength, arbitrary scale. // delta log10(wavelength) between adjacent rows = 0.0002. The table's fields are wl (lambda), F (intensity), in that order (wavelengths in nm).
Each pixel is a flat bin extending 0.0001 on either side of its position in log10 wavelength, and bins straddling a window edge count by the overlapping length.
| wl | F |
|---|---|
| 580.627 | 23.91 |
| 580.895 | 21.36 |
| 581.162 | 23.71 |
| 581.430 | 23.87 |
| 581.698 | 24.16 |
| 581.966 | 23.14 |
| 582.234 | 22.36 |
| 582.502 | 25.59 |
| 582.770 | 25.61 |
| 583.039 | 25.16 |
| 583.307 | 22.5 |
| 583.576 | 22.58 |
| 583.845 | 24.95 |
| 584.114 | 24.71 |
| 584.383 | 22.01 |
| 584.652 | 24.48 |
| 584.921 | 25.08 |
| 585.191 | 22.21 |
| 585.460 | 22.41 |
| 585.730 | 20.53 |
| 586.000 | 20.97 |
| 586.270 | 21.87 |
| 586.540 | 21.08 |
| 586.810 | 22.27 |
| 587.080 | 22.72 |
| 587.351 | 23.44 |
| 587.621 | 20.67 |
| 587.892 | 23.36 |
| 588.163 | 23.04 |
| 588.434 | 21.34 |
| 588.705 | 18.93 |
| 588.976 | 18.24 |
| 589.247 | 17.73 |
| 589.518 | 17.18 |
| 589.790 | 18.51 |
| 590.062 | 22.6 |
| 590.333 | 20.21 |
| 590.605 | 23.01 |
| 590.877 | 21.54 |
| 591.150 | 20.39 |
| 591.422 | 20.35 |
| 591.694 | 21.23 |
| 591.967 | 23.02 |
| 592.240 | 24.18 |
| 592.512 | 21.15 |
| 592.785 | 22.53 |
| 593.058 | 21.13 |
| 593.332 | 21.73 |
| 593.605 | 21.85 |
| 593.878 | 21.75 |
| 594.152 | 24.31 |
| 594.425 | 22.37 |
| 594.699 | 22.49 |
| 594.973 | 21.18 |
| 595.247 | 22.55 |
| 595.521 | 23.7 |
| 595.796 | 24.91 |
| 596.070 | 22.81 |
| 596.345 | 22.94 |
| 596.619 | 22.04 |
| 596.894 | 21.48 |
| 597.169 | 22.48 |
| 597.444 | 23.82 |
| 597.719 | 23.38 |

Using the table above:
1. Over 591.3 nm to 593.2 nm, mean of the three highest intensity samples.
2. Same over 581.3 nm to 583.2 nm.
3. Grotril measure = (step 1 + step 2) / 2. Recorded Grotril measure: 24.3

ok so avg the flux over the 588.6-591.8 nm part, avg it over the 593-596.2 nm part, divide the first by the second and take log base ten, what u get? -0.05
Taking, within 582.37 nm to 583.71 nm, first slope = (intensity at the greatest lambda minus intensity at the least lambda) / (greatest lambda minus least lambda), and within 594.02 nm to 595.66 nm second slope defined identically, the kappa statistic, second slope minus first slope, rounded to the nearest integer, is 2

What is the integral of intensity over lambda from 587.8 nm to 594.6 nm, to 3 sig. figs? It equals 145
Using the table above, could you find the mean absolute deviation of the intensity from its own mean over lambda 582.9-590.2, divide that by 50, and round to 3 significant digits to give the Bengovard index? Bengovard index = 0.0349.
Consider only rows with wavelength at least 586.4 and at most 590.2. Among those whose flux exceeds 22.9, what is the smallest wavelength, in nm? 587.351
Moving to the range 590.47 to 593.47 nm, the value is 590.605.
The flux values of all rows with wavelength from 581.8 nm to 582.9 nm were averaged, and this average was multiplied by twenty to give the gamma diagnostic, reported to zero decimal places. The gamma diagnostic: 484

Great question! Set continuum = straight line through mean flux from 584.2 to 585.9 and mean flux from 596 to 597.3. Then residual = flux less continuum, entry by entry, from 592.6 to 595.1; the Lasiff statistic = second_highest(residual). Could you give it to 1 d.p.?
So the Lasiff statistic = 0.1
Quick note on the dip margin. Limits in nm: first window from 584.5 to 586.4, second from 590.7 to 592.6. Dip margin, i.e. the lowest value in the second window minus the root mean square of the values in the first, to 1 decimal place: -2.2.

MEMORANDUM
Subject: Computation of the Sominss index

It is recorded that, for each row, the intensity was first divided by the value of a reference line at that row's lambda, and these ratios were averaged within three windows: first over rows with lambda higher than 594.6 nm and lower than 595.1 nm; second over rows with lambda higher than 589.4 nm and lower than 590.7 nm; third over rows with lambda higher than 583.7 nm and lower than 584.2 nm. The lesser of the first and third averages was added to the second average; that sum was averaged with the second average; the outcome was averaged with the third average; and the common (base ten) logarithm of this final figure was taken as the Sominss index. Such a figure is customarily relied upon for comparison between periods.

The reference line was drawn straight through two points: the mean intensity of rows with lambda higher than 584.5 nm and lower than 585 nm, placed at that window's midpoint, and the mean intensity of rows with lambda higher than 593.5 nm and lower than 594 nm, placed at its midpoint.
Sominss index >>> 0.074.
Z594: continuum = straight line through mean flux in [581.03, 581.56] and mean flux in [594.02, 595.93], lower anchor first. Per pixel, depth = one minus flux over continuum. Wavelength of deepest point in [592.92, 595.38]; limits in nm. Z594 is 593.058 nm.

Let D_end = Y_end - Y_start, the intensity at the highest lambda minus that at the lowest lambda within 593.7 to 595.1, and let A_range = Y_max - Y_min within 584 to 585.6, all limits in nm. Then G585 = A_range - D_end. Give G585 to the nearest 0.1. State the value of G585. 3.6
